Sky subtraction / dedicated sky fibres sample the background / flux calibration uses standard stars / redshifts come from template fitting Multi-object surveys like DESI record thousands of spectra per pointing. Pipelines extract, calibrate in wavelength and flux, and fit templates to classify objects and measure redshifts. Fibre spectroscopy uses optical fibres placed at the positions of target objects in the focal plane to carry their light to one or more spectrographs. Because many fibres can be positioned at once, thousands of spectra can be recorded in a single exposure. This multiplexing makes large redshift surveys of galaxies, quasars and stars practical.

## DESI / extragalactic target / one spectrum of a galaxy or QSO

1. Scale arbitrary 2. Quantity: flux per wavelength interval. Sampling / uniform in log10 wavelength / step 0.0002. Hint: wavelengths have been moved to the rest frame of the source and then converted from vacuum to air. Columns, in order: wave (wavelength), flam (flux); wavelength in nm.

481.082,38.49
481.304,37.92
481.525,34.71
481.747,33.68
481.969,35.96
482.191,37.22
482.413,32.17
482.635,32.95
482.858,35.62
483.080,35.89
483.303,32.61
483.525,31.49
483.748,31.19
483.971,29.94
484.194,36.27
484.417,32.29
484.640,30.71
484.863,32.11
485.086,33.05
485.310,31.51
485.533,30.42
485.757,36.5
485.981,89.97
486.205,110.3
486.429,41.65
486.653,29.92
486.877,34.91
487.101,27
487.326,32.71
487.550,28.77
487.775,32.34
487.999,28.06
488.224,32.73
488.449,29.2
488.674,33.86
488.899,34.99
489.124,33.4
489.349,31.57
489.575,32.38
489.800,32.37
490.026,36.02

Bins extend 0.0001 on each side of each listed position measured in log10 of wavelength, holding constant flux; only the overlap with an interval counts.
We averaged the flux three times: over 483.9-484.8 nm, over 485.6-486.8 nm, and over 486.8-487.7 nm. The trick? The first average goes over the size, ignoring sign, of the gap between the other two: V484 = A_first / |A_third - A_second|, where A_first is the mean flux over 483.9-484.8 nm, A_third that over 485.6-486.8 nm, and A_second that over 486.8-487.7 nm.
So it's 1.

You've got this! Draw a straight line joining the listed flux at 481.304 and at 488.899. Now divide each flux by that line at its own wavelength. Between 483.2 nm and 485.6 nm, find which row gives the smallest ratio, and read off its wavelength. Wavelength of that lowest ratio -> 483.971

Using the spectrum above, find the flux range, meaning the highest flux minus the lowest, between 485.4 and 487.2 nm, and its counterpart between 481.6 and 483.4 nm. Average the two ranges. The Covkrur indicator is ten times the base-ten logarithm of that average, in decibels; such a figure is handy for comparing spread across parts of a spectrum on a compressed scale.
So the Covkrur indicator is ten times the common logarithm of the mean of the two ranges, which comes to 16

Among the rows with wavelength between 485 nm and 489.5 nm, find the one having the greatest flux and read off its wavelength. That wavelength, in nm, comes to 486.205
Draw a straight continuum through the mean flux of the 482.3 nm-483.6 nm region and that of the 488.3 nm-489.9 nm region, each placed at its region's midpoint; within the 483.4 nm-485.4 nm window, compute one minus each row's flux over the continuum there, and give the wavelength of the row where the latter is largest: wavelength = 483.971 nm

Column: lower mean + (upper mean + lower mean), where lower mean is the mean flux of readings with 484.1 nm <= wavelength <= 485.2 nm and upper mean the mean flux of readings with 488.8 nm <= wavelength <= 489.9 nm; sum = 99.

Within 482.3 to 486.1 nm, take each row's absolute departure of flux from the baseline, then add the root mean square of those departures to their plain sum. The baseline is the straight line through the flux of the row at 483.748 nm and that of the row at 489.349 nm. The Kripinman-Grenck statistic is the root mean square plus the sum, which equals 104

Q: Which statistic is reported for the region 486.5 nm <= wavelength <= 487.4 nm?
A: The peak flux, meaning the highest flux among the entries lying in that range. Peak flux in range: 34.91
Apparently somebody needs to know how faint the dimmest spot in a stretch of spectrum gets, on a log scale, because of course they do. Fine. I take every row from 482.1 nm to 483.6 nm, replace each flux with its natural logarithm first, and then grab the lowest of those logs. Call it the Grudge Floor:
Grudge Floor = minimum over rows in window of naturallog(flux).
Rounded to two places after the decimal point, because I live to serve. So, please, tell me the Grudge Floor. 3.45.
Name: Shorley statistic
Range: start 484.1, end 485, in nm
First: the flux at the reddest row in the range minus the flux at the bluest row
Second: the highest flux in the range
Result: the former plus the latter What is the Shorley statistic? 32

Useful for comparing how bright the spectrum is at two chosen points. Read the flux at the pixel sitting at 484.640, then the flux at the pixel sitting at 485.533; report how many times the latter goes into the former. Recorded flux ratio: 1.01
